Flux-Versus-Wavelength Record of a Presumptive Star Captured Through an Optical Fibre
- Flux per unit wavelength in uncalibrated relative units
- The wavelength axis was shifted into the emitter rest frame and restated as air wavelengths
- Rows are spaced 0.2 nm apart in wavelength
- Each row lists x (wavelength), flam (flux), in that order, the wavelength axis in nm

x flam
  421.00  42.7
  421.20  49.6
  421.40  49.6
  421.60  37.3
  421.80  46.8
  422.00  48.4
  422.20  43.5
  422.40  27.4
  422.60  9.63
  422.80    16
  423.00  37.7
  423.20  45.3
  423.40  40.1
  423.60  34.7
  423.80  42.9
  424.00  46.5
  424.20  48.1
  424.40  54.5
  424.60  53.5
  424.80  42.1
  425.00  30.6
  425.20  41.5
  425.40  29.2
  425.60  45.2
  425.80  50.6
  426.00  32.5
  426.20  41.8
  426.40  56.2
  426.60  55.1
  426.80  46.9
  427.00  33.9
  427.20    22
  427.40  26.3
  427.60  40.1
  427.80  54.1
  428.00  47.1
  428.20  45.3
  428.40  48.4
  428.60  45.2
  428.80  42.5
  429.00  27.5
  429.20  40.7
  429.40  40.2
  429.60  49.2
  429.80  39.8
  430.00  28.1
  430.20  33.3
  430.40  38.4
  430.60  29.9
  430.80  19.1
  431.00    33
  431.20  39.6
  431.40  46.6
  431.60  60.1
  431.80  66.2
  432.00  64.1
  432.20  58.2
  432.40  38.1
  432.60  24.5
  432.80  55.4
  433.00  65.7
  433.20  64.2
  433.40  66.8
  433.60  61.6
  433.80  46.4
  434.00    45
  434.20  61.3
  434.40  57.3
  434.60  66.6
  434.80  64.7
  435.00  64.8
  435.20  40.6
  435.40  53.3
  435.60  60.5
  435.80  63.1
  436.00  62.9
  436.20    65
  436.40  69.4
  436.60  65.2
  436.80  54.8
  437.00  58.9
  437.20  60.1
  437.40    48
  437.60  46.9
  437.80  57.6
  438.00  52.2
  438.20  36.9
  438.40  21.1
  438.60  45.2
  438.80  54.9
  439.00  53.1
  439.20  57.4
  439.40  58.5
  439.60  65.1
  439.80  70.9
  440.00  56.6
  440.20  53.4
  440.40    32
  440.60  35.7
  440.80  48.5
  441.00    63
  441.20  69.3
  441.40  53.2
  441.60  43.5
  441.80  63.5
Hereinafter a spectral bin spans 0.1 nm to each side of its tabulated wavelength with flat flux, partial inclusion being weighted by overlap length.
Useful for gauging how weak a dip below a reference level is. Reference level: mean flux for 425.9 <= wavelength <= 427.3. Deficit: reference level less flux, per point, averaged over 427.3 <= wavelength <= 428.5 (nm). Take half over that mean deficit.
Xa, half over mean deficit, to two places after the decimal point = -0.21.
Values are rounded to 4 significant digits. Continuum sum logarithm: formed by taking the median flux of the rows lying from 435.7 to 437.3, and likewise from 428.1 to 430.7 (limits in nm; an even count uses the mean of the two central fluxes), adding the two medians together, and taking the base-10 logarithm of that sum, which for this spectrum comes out 2.014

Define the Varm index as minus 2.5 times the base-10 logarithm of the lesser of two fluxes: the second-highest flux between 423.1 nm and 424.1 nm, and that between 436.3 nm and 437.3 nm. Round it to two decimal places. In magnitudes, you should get -4.14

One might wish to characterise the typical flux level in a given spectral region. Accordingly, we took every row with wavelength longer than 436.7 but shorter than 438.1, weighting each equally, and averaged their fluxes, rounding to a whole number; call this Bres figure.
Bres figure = 54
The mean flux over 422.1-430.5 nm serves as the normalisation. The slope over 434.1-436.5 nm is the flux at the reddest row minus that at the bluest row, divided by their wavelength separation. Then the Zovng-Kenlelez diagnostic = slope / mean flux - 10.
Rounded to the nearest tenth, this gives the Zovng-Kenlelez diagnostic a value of -9.9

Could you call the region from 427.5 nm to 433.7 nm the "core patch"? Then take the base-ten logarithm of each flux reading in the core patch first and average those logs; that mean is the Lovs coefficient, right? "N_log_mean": 1.64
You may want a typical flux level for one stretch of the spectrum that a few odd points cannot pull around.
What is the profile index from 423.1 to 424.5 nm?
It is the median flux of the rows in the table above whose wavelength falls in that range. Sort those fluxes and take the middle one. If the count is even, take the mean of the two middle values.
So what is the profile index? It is 45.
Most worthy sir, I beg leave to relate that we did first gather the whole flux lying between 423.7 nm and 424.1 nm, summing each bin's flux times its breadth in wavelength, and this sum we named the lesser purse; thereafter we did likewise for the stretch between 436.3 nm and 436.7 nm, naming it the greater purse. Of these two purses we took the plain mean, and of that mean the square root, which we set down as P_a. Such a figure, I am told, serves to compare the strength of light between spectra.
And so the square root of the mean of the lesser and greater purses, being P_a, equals 4.73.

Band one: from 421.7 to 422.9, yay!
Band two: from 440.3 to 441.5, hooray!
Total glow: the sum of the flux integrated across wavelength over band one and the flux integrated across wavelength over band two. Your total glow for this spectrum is 99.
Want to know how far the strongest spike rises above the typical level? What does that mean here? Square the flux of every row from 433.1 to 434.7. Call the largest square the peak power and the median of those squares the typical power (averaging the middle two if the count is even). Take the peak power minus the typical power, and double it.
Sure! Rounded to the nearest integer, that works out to 1372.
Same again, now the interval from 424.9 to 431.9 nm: 5452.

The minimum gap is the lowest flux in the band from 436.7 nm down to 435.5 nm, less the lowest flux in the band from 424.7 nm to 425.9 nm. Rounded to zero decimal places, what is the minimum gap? 31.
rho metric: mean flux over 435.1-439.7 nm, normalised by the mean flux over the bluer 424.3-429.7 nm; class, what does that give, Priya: 1.29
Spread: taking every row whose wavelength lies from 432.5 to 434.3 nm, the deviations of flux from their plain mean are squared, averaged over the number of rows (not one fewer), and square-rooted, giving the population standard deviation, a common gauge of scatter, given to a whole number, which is 13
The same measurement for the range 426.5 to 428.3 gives 11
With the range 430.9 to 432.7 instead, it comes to 14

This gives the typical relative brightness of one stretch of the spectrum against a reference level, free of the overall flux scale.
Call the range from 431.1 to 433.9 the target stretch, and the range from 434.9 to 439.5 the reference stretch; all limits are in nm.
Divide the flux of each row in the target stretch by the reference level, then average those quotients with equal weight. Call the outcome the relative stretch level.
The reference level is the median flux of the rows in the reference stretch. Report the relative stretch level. 0.943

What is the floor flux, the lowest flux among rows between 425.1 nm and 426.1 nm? 29.2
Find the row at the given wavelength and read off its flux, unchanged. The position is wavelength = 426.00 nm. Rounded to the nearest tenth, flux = 32.5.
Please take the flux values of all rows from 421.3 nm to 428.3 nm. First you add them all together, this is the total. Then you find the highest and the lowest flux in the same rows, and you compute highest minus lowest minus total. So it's -1376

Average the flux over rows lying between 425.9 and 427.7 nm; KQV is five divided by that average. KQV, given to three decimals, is 0.127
